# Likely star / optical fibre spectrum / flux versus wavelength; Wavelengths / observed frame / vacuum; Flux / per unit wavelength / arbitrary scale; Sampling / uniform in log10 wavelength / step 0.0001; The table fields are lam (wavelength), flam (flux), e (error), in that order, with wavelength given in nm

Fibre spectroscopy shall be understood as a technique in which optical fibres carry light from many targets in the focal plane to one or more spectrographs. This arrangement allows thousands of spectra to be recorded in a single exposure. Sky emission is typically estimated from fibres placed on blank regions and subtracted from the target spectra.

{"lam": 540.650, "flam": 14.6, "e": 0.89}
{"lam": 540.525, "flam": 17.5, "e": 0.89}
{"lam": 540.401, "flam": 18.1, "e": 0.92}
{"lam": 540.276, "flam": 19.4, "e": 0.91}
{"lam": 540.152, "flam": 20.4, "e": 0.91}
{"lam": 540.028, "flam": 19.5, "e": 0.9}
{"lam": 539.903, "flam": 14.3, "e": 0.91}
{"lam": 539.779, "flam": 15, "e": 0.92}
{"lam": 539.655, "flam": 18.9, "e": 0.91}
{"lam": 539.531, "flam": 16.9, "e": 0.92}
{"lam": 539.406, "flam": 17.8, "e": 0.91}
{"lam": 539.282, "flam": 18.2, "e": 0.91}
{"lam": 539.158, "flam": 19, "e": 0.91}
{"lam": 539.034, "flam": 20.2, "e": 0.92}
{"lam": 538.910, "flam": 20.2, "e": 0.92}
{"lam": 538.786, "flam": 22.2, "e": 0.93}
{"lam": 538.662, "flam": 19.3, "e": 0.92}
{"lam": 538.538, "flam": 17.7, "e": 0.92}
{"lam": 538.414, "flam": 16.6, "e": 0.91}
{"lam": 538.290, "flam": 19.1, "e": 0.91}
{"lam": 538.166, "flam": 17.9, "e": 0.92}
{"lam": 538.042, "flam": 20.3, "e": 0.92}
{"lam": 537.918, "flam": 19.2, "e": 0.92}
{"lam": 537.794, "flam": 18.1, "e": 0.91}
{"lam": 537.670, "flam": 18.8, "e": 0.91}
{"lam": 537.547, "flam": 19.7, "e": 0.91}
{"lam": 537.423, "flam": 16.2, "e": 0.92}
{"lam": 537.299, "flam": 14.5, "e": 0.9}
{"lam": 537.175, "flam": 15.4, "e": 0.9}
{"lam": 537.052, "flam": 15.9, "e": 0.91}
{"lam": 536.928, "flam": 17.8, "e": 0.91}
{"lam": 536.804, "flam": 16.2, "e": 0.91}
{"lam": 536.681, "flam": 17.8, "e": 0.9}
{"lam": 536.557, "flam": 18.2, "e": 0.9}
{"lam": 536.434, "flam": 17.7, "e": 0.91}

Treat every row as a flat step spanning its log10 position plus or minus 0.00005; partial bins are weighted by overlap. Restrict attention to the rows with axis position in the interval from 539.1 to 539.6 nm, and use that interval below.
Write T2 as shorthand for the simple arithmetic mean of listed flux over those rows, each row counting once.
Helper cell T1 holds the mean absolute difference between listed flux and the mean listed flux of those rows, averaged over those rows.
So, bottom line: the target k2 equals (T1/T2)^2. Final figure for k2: 0.0012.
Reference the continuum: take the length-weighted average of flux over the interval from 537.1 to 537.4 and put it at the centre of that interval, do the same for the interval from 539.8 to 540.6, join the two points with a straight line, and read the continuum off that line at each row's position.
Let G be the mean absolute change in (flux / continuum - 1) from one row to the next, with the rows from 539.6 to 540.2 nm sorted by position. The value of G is 0.151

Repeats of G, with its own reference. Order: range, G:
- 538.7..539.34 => 0.068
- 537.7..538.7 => 0.094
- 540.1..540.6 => 0.060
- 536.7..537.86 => 0.098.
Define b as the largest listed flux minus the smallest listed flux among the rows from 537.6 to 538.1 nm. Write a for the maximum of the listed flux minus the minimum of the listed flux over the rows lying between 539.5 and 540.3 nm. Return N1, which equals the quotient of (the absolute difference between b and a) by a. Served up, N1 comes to 0.6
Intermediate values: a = 6.1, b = 2.2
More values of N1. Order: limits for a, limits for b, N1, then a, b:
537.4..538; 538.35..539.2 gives 0.6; 3.5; 5.6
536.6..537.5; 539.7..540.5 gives 0.8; 3.3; 6.1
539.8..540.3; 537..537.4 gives 0.8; 6.1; 1.4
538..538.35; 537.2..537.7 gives 1.2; 2.4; 5.2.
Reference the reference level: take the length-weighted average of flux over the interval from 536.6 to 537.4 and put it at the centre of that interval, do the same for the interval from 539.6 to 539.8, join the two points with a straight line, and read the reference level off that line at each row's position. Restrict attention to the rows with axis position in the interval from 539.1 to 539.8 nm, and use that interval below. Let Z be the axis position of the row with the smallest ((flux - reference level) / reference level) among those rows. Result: 539.779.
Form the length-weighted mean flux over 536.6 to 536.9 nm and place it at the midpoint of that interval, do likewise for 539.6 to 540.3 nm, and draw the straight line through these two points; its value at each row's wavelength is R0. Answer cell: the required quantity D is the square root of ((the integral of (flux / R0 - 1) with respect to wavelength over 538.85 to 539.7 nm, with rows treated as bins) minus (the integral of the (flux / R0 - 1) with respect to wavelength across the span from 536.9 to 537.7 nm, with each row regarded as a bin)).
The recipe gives 0.269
